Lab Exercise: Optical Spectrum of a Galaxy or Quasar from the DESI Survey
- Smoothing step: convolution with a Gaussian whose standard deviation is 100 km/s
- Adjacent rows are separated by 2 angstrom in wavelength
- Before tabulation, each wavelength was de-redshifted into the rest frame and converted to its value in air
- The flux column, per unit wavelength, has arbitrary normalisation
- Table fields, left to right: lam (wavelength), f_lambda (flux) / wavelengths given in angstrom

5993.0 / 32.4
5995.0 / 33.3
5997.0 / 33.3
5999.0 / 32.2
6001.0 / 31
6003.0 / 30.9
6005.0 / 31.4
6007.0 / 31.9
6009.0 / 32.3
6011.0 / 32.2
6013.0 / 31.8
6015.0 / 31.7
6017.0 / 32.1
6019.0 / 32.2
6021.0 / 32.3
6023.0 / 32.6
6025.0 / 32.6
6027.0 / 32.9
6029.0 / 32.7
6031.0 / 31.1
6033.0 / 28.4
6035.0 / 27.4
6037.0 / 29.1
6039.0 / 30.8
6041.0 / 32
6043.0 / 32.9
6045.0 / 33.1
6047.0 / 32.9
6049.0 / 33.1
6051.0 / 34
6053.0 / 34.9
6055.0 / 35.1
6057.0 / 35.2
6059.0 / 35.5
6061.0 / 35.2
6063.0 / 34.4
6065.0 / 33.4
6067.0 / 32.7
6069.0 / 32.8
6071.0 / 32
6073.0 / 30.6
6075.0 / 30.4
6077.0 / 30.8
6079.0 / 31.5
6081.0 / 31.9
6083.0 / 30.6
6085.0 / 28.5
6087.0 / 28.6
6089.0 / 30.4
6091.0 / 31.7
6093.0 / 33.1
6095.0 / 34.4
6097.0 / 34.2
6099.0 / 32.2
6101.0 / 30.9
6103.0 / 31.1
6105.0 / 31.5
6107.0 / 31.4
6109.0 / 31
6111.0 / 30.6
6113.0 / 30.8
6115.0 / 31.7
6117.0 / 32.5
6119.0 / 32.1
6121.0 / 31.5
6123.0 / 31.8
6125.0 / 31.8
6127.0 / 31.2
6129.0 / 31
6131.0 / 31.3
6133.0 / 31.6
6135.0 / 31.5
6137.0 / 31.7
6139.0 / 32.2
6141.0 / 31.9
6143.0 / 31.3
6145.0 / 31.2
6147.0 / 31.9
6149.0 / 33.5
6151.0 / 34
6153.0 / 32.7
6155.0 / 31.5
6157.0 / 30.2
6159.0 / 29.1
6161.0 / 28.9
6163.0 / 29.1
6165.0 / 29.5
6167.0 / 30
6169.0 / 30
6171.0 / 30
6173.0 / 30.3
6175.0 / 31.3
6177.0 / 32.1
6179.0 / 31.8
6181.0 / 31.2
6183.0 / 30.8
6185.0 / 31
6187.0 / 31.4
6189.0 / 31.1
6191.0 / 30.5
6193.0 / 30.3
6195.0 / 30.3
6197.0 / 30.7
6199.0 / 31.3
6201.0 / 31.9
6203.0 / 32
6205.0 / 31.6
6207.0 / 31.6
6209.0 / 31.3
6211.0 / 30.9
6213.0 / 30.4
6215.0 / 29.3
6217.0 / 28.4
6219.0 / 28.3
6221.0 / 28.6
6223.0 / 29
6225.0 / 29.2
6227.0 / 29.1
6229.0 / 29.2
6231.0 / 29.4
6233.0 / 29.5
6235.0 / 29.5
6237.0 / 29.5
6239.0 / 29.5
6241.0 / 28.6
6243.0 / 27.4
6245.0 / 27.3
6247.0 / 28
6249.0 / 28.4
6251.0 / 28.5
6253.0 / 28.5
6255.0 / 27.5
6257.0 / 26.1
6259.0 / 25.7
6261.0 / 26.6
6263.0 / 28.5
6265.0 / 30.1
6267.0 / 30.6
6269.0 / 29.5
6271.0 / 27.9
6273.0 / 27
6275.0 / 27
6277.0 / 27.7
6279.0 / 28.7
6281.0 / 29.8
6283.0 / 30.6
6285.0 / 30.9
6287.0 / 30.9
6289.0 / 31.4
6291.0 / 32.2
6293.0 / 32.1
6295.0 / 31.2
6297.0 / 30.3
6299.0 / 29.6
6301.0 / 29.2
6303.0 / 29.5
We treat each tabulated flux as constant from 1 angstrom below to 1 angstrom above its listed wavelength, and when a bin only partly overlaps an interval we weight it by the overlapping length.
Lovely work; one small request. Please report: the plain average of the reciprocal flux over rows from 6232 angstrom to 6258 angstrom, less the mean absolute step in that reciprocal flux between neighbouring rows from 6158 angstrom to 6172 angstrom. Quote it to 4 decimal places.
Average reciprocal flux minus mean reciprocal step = 0.0351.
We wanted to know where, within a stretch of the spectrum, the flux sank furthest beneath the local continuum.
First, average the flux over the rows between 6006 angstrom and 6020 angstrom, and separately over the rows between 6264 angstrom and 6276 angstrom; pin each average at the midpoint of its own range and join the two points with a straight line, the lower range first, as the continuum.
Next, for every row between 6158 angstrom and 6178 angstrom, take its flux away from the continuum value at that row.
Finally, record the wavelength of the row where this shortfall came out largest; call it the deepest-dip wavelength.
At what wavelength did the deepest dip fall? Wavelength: 6161.0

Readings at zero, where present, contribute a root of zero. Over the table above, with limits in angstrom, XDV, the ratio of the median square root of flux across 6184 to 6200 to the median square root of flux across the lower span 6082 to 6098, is 0.995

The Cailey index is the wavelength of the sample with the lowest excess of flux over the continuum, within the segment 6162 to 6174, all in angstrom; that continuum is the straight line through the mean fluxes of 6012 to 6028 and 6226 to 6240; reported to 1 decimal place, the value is 6163.0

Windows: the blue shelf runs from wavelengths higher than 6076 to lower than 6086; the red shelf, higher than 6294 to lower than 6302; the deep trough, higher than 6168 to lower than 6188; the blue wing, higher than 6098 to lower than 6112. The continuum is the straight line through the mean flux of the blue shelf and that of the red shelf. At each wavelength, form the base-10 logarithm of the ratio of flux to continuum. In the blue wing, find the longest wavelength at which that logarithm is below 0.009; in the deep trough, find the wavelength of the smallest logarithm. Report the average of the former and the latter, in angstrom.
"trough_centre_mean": 6140 angstrom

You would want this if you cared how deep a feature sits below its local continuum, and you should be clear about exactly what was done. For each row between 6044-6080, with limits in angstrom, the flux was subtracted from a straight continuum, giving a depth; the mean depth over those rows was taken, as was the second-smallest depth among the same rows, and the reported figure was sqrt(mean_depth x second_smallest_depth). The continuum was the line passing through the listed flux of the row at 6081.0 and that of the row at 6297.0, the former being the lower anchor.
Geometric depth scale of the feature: 1.9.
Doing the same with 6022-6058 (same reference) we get 0.4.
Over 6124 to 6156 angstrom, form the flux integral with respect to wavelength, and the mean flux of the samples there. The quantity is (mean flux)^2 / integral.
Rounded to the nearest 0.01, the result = 1.00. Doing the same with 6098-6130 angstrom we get 0.98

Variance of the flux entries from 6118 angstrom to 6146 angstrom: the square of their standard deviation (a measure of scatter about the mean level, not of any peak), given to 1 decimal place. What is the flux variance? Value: 0.1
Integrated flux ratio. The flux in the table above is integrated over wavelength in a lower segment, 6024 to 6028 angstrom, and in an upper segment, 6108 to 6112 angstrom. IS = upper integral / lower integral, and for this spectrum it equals 0.940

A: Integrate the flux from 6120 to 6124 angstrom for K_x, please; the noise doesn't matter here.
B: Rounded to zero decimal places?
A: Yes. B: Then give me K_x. 127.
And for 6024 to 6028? 131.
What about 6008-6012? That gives 129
